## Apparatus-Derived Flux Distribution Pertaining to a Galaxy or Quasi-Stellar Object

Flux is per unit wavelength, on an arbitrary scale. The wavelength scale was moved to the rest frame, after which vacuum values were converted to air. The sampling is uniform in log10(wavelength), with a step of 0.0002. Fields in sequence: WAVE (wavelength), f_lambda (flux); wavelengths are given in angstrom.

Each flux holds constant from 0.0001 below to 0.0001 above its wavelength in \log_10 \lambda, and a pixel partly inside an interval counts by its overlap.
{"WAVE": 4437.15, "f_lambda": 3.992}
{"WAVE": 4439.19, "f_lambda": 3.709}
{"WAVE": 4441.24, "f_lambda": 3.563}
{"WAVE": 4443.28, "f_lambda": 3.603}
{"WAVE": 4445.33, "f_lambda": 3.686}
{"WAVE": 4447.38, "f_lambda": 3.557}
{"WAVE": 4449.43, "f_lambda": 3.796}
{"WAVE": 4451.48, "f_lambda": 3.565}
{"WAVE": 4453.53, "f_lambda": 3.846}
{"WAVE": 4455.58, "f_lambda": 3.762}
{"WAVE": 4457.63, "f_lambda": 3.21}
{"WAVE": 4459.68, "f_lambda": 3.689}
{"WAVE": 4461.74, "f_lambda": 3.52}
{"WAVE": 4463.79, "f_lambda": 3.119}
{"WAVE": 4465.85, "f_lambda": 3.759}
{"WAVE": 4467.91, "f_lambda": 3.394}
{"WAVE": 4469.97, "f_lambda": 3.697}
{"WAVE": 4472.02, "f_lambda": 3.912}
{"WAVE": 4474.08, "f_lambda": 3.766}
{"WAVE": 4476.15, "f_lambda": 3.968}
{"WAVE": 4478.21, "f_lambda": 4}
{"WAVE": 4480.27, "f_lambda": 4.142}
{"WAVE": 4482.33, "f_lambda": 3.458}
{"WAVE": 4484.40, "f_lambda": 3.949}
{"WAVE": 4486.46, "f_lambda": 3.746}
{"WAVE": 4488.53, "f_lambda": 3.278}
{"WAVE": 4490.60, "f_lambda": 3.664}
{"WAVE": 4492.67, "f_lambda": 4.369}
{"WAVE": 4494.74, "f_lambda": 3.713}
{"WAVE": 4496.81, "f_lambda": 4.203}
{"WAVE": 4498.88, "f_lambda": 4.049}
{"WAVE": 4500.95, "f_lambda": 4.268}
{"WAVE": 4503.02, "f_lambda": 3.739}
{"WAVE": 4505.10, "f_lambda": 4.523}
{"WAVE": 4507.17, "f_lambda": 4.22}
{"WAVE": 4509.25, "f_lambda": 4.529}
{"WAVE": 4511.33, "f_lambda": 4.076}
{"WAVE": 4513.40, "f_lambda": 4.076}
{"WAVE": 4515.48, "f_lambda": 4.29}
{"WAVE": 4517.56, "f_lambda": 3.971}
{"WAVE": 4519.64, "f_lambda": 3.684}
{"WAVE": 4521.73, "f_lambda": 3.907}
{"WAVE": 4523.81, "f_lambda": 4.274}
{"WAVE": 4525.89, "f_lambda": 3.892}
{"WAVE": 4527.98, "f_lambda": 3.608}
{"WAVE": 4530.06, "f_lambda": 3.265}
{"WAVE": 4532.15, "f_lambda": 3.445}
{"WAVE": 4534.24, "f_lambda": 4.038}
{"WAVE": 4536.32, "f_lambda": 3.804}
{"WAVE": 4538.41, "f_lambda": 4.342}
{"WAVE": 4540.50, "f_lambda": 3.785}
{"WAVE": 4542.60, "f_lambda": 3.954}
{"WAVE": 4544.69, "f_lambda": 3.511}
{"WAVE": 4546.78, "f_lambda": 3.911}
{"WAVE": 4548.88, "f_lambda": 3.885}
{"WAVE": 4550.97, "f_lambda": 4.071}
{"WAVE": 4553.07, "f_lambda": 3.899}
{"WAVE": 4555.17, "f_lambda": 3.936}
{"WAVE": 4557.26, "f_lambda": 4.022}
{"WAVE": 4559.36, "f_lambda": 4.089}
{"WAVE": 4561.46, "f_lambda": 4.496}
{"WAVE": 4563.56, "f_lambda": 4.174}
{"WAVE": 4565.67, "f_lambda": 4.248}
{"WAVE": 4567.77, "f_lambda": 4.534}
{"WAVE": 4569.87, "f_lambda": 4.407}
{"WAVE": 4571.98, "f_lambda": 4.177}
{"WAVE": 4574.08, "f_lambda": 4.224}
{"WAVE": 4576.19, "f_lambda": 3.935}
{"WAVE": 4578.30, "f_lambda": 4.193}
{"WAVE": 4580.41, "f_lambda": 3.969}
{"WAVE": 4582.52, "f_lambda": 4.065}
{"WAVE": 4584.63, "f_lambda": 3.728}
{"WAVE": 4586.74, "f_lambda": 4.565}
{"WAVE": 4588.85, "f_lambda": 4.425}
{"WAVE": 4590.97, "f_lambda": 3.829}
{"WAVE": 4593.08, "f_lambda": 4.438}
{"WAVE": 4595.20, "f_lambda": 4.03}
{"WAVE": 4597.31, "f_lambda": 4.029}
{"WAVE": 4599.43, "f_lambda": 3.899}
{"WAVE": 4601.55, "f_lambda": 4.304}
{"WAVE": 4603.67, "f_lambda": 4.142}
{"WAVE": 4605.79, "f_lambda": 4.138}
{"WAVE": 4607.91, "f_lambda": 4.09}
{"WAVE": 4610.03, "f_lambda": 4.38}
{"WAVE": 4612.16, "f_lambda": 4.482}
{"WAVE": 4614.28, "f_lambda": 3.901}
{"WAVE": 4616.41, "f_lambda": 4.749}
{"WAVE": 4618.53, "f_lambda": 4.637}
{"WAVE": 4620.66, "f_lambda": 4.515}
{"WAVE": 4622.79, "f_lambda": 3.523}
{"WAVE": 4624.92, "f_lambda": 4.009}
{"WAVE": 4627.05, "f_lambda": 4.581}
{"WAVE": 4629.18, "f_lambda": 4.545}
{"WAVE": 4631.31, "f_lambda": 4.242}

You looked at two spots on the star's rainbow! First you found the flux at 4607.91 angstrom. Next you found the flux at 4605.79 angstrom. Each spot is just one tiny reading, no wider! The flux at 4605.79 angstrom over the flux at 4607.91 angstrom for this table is 1.01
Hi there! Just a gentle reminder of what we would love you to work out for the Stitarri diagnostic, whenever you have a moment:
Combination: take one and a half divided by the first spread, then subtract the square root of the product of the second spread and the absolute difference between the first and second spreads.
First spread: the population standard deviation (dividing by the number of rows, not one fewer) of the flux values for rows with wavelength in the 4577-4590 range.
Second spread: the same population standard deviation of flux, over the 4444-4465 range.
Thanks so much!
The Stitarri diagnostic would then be 5.3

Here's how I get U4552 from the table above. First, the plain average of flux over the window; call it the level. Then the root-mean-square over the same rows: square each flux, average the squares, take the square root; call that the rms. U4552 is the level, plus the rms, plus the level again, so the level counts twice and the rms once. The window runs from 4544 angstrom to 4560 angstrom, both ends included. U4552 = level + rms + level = 11.8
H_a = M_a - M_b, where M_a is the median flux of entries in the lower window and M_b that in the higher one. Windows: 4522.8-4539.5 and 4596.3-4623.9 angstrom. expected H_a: -0.29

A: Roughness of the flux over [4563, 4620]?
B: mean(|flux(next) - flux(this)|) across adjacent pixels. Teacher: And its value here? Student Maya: 0.28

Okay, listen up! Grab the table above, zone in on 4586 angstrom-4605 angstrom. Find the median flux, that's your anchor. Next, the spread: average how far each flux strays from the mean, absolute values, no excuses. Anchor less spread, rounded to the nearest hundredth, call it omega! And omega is 3.92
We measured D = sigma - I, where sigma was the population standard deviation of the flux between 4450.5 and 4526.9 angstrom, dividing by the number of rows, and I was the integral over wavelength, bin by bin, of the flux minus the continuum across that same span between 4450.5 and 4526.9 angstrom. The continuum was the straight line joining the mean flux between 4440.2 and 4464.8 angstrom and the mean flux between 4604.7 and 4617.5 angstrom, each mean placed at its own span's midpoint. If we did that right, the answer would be -10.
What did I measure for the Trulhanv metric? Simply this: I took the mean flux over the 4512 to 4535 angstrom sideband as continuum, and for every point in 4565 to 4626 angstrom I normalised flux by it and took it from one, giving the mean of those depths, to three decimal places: -0.086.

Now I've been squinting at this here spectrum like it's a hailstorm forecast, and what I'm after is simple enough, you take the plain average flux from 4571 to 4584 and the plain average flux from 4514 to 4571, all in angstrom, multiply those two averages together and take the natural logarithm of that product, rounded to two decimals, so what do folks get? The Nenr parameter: 2.79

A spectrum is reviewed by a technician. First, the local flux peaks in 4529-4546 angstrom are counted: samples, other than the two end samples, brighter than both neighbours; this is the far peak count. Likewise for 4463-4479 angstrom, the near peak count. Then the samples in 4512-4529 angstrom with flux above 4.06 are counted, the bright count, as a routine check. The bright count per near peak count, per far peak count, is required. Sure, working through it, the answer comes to 0.50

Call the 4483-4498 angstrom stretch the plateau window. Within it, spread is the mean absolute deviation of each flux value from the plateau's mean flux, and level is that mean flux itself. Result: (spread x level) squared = 1.2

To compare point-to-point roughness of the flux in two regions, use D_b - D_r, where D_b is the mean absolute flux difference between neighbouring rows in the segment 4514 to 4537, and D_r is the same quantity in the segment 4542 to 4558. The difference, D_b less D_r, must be 0.13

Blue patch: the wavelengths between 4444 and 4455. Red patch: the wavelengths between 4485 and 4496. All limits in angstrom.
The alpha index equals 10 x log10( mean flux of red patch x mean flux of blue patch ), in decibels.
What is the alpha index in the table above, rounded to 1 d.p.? 11.4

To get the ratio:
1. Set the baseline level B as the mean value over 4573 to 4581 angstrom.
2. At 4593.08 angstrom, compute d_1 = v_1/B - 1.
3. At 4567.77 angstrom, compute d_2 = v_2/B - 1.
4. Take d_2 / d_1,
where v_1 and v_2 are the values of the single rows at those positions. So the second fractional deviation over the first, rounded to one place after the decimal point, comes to 1.3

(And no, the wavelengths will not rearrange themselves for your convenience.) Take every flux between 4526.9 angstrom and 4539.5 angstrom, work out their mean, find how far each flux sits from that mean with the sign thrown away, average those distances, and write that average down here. 0.31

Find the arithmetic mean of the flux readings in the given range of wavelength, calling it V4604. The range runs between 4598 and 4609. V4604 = 4.11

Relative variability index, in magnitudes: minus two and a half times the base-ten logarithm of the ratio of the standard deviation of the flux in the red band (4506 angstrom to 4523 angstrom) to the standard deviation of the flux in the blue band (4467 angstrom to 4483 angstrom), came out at 0.03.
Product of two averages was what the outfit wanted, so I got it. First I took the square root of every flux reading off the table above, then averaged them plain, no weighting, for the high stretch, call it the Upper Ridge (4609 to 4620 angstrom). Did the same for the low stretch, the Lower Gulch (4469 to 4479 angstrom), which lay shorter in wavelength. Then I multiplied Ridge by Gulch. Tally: 4.137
